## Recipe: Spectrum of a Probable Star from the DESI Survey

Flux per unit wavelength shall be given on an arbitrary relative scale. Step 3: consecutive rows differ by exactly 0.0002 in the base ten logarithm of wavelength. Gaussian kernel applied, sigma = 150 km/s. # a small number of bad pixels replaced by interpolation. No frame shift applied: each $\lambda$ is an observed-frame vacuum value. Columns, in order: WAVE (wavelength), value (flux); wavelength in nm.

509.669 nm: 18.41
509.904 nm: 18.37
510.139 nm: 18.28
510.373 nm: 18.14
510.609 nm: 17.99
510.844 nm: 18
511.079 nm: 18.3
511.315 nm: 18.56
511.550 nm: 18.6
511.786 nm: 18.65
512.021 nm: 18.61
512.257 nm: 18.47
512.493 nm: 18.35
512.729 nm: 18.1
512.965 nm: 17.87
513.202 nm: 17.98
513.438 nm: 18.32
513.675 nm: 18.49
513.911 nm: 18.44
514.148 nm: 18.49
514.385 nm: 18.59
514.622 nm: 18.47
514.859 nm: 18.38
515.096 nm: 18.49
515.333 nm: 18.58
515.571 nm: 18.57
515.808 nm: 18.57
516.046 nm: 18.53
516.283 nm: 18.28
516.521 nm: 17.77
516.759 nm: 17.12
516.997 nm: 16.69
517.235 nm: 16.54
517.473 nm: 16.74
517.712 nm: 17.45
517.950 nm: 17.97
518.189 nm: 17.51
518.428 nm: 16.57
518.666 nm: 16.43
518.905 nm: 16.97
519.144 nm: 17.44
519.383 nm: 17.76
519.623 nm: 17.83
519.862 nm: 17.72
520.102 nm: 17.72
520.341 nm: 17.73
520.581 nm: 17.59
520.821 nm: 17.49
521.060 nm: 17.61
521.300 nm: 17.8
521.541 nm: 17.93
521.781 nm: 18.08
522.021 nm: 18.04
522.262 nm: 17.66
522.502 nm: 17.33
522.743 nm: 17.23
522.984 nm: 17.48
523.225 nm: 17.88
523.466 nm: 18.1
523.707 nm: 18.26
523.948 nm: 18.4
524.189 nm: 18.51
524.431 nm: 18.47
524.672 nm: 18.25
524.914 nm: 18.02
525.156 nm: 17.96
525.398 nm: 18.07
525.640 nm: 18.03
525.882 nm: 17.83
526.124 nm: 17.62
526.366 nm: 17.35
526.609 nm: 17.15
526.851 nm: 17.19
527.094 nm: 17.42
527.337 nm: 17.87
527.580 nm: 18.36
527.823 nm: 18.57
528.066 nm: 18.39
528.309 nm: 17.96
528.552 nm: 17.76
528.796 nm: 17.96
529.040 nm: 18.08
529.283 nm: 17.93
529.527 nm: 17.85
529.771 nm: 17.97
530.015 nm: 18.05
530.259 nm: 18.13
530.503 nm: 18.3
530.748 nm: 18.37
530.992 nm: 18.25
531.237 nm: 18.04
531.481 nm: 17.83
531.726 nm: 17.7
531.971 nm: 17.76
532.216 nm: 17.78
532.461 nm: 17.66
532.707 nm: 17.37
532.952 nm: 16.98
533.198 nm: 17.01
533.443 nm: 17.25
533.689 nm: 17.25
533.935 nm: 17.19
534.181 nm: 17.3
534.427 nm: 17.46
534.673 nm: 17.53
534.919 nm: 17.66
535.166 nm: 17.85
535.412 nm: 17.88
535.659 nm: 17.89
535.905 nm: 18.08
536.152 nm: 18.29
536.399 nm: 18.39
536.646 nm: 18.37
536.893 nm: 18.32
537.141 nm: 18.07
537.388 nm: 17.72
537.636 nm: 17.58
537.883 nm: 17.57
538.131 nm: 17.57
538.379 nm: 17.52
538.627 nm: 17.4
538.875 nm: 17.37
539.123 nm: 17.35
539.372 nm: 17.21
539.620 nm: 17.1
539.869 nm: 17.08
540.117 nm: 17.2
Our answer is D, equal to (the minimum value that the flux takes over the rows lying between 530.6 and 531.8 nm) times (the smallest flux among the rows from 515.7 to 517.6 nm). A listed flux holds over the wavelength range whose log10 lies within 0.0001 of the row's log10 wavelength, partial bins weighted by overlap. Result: 293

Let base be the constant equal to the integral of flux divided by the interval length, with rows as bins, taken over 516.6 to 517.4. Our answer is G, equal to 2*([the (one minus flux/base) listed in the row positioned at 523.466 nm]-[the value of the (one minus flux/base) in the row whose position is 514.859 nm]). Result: 0.03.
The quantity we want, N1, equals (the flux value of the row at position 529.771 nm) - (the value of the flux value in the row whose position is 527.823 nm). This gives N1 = -0.60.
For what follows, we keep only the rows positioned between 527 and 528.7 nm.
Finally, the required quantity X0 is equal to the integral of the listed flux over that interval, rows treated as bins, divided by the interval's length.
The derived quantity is 18.1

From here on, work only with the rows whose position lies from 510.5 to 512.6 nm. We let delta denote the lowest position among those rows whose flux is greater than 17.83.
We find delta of 510.609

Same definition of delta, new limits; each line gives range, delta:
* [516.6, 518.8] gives 517.950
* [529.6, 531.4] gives 529.771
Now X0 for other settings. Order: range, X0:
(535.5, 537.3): 18.2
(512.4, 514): 18.2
